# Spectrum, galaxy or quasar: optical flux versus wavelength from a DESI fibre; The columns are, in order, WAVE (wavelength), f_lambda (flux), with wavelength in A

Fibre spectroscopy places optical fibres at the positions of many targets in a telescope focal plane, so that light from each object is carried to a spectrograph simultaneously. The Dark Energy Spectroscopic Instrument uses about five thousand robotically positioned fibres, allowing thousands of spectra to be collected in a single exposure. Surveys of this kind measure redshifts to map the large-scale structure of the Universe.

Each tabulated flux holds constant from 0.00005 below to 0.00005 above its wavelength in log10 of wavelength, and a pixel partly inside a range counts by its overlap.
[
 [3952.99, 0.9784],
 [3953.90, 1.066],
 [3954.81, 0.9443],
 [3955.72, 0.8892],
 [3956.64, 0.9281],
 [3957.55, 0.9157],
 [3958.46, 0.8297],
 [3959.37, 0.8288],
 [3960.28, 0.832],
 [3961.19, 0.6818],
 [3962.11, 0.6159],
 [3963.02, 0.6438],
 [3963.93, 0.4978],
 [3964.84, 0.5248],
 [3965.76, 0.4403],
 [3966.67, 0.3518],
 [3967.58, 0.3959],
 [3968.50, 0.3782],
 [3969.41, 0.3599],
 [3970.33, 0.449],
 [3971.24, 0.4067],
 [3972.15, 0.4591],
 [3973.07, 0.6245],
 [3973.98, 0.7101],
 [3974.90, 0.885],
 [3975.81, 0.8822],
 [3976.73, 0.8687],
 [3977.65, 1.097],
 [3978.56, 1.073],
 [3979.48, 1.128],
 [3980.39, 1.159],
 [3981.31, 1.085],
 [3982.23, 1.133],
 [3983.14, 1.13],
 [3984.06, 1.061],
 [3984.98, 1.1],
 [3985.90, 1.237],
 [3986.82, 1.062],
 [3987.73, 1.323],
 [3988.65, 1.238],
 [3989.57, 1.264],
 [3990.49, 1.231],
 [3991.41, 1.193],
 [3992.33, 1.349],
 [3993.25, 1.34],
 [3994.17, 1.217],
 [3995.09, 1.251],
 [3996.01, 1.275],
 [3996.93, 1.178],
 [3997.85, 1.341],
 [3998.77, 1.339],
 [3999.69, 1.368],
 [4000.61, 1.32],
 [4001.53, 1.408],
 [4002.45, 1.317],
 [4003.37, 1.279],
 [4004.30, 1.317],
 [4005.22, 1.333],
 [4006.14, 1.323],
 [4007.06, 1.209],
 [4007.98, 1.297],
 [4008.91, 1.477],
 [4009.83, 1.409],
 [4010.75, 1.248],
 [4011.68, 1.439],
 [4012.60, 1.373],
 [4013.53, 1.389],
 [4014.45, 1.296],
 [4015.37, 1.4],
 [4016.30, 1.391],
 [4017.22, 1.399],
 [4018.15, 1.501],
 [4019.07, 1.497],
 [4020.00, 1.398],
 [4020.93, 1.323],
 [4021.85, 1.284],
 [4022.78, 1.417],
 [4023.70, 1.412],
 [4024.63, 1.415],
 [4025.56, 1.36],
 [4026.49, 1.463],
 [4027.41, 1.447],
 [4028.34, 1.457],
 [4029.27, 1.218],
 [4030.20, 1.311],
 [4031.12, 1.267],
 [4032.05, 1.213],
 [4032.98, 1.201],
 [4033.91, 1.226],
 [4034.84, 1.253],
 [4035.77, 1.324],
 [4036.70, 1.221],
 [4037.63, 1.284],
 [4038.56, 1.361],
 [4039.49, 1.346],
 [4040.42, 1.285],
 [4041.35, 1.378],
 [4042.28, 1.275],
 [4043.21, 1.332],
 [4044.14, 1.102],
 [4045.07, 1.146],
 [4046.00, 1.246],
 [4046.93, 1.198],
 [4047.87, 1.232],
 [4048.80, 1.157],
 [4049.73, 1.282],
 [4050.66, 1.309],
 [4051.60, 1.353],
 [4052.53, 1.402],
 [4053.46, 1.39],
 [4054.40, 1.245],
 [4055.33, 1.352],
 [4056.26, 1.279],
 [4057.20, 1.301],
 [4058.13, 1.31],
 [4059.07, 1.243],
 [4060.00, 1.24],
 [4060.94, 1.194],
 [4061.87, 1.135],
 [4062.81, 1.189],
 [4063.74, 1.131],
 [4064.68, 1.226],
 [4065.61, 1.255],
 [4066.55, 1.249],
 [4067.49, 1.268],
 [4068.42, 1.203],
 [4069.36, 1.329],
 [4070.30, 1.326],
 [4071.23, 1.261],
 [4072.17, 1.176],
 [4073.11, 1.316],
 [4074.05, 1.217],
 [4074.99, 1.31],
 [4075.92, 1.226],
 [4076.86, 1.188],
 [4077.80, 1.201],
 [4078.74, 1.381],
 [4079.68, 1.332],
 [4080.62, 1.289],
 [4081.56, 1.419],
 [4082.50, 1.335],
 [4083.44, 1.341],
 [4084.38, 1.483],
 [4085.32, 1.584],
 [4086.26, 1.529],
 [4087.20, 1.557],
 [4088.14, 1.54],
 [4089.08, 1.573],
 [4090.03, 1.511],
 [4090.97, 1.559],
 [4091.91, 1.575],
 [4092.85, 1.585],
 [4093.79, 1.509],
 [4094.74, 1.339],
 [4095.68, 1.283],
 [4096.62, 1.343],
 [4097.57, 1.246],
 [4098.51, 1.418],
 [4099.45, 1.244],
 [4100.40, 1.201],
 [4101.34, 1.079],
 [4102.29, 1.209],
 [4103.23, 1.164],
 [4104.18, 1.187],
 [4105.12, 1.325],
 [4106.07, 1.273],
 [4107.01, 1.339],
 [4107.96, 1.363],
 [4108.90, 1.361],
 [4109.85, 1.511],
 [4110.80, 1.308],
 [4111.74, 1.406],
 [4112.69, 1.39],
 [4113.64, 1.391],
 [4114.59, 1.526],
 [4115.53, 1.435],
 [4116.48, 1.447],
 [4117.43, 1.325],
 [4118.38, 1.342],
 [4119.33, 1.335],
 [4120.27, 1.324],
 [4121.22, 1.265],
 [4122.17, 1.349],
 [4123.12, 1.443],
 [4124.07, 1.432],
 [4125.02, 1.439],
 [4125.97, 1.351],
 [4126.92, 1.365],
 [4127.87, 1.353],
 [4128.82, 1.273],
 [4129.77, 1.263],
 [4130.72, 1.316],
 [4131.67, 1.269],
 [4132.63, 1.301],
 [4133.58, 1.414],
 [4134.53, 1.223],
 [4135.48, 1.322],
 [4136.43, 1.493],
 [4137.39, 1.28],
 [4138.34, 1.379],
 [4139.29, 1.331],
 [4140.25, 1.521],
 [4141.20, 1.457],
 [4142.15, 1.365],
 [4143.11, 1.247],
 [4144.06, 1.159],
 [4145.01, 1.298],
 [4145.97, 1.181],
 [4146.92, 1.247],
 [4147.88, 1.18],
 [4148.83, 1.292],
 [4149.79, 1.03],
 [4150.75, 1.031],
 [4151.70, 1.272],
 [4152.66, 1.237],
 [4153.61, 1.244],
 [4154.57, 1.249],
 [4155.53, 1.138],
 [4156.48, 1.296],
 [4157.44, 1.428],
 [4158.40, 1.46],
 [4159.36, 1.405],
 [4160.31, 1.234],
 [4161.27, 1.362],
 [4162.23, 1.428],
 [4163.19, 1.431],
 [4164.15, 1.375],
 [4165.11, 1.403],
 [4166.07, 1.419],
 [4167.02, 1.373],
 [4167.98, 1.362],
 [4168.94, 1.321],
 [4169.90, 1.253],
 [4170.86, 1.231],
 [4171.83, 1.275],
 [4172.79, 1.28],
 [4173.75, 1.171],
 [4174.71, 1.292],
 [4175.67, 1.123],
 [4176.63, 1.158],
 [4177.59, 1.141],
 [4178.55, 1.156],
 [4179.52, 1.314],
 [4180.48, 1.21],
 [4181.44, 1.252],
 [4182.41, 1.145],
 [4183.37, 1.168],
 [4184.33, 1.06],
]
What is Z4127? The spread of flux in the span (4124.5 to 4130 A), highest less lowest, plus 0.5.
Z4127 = 0.68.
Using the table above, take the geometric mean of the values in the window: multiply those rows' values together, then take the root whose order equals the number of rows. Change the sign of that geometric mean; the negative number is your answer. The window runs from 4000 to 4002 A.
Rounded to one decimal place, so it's -1.4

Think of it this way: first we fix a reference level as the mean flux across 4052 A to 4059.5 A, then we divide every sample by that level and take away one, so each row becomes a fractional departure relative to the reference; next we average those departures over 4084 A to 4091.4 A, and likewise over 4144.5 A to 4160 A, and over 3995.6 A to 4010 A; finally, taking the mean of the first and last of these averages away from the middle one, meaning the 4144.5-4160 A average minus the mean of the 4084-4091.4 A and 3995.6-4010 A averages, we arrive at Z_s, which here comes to -0.14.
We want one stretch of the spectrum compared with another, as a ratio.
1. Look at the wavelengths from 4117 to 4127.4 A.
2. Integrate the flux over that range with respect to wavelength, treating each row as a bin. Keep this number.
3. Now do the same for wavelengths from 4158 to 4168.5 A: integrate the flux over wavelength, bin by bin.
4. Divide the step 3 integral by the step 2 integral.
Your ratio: 1.03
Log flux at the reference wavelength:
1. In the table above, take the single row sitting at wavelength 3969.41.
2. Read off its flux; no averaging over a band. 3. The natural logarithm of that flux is -1.0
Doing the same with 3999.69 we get 0.3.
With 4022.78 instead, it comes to 0.3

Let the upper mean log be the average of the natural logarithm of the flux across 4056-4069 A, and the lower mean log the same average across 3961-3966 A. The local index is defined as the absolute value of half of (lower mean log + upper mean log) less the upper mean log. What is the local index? 0.392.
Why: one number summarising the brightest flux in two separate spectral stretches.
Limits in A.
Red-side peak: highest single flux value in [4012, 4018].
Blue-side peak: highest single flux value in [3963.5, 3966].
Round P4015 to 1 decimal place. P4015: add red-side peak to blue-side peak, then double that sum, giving 3.8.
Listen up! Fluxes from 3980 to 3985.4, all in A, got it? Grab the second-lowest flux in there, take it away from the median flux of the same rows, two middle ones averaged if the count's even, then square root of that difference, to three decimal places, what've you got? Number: 0.173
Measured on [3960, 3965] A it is 0.324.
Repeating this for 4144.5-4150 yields 0.184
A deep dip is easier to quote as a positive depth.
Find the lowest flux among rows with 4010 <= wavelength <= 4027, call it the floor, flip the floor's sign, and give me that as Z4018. -1.25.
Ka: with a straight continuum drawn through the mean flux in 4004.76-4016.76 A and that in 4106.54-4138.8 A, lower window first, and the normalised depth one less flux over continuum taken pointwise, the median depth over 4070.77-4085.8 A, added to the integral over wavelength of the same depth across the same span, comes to 0.5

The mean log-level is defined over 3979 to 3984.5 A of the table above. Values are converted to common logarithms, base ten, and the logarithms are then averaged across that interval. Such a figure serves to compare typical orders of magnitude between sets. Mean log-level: 0.047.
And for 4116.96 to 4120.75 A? 0.124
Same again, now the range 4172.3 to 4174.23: 0.088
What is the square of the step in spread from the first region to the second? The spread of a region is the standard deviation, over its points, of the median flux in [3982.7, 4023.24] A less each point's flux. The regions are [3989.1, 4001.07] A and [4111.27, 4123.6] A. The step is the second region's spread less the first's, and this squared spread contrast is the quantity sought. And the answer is 0.0000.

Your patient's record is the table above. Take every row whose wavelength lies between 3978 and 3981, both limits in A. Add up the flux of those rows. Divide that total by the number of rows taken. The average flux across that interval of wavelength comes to 1.12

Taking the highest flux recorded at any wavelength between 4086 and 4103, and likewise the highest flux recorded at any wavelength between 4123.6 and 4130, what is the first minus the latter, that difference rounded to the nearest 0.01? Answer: 0.15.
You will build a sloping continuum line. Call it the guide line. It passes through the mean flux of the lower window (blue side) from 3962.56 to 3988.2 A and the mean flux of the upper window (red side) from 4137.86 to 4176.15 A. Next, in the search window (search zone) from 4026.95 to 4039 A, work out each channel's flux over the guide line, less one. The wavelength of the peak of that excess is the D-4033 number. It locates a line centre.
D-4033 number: 4028.34 A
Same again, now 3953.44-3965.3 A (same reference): 3953.90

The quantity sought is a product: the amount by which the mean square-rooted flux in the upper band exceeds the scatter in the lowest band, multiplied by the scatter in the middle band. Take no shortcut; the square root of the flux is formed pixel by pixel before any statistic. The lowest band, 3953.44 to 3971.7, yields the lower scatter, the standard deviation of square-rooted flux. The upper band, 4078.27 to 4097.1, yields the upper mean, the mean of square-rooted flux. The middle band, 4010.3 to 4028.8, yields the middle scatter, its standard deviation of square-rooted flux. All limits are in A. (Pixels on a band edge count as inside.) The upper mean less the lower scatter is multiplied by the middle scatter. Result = 0.030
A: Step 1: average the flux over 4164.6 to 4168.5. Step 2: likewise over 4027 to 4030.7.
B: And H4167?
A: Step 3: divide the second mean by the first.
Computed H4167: 0.98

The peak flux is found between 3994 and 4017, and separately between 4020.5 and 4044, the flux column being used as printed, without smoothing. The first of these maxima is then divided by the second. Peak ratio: 1.01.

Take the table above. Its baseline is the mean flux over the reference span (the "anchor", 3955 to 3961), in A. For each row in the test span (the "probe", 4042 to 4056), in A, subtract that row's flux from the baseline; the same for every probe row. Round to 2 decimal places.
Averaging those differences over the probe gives -0.40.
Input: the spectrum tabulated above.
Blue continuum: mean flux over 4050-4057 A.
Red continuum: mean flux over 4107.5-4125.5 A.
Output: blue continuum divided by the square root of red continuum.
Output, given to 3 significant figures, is 1.13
